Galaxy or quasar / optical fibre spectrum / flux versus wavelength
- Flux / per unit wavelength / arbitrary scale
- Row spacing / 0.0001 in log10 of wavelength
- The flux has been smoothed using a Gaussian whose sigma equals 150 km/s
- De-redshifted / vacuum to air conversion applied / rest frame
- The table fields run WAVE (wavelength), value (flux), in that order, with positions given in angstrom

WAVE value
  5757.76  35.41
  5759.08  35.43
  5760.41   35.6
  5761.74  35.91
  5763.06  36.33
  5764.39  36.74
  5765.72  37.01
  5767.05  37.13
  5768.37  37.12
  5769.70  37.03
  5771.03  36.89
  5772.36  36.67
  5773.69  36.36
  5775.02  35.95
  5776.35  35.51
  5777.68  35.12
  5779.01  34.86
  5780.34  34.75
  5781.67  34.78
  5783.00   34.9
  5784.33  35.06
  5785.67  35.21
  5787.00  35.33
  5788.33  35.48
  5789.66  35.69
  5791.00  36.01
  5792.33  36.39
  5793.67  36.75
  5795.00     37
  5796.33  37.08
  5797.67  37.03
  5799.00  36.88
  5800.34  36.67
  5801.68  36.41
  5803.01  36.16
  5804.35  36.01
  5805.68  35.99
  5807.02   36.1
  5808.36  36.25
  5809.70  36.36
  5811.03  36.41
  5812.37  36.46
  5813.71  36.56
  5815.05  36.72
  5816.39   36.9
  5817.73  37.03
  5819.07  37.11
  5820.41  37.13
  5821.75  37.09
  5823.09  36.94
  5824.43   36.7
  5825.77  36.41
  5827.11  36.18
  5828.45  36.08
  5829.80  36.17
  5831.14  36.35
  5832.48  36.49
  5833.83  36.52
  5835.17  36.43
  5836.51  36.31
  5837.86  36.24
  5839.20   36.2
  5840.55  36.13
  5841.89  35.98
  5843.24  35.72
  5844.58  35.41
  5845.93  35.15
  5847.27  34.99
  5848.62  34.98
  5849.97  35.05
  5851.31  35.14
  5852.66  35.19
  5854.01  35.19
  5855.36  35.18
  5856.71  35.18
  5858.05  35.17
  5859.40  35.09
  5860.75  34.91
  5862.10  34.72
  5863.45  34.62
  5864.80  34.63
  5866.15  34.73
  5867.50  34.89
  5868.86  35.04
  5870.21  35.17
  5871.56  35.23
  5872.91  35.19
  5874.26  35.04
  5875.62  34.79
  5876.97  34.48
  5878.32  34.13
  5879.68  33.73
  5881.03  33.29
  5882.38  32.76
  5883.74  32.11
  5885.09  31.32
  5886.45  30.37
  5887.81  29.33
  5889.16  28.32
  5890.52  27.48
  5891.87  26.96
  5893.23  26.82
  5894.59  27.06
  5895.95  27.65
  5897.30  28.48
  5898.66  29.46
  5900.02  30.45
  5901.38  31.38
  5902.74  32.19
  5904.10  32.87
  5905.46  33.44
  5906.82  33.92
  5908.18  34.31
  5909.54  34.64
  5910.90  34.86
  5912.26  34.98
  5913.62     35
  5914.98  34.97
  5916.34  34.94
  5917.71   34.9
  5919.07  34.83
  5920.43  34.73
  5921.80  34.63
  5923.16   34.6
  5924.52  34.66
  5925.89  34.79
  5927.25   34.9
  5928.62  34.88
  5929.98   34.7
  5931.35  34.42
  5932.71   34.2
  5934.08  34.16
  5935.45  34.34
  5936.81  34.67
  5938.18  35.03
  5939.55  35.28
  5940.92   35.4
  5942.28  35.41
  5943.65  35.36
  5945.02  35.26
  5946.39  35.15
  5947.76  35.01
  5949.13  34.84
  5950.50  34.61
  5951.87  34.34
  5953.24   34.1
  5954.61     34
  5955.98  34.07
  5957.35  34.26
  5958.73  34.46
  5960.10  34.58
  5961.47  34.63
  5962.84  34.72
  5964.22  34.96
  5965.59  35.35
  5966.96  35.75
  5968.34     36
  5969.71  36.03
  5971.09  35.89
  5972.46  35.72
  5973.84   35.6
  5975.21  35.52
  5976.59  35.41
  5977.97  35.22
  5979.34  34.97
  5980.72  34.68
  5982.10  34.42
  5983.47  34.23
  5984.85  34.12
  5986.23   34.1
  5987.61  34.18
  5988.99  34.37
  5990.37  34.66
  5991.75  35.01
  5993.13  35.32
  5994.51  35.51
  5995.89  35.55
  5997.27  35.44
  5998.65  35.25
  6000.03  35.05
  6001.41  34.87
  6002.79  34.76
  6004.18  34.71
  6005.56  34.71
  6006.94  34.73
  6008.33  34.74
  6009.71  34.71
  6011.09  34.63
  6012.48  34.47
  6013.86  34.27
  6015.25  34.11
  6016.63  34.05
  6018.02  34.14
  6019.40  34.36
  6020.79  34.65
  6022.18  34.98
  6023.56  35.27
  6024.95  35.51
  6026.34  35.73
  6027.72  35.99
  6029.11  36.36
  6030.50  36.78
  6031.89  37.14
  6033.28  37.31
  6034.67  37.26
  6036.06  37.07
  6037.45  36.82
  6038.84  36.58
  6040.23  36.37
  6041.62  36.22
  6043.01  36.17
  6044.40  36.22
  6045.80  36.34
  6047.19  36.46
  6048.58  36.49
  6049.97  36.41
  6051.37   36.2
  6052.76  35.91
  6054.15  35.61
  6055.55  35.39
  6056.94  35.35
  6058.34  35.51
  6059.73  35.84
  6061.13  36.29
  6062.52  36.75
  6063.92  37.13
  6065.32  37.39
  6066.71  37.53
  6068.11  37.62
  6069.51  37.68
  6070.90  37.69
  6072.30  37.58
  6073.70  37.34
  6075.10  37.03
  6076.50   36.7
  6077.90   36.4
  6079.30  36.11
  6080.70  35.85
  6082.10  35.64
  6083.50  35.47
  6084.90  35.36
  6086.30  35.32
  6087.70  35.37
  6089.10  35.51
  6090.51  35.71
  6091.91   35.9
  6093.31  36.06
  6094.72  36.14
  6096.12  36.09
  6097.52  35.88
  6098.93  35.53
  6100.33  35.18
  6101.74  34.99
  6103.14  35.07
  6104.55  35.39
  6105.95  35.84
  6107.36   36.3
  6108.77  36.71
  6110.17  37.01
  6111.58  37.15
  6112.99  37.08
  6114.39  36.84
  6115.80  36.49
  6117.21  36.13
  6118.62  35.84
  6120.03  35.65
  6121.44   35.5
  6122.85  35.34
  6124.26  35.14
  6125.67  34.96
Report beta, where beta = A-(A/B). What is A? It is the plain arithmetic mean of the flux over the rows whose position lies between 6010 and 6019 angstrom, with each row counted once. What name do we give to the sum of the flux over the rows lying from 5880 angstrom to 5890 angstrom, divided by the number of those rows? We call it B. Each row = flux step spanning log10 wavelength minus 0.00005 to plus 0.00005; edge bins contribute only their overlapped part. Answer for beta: 33.2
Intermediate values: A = 34.3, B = 31.1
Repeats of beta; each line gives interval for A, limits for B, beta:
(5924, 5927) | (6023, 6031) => 33.8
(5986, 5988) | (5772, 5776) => 33.2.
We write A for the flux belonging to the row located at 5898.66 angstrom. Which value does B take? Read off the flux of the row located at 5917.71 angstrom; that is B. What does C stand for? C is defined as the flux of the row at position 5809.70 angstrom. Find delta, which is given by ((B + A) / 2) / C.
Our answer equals 0.885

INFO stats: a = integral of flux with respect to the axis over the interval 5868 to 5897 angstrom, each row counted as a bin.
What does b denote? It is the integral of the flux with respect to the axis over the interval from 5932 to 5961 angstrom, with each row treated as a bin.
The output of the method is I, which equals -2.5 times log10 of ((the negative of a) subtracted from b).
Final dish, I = -8.21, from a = 919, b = 1006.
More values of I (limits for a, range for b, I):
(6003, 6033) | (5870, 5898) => -8.21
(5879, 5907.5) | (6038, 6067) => -8.21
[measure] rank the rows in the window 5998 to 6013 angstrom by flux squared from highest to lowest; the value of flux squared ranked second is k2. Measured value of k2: 1229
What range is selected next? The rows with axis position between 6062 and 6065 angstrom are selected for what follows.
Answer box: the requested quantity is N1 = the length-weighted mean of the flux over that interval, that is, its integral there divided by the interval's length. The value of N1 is 36.9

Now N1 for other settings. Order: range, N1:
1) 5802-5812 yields 36.2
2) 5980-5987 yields 34.3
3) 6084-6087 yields 35.4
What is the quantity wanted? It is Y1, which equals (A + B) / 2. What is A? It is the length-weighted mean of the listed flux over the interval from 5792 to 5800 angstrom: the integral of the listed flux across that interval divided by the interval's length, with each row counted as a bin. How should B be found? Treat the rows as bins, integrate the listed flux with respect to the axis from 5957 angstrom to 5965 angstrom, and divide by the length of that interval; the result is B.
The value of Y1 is 35.7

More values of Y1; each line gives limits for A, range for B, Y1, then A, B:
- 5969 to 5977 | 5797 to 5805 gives 36.1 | 35.7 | 36.5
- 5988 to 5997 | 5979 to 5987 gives 34.7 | 35.1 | 34.4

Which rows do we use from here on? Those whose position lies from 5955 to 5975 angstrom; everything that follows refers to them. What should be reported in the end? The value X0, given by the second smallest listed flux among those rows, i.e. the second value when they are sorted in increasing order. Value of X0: 34.26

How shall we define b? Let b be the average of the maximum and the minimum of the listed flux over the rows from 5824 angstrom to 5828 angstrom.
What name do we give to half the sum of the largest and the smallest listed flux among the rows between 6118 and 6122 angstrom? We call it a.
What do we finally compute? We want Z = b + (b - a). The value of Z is 37.2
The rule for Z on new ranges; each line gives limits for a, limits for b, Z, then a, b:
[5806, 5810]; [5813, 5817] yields 37.2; 36.2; 36.7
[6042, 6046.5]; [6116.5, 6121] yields 35.5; 36.3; 35.9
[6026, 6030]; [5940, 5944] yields 34.7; 36.0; 35.4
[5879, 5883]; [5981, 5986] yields 35.3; 33.2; 34.3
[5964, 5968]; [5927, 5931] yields 34.2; 35.4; 34.8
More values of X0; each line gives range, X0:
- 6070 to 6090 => 35.36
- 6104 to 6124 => 35.39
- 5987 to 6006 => 34.37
